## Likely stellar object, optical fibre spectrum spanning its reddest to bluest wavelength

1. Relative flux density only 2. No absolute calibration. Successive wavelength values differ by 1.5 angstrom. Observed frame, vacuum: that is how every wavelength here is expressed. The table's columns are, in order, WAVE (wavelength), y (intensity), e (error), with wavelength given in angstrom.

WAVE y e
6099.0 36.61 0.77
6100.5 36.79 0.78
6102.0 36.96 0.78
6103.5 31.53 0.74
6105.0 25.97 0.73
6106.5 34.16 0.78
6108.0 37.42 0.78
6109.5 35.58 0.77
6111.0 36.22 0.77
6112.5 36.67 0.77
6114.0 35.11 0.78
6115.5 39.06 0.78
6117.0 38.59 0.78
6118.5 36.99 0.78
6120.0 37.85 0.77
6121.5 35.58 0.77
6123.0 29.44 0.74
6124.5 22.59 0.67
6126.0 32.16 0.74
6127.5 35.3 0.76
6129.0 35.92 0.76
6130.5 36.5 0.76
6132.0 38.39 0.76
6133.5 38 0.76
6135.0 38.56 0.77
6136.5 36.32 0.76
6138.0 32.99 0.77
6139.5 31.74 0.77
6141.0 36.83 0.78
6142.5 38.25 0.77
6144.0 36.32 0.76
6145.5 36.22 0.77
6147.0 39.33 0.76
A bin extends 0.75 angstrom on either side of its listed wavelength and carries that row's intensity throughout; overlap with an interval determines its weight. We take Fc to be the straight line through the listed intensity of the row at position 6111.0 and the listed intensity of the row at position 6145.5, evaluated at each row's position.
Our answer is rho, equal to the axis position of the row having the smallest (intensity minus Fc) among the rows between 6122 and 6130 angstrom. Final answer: 6124.5 angstrom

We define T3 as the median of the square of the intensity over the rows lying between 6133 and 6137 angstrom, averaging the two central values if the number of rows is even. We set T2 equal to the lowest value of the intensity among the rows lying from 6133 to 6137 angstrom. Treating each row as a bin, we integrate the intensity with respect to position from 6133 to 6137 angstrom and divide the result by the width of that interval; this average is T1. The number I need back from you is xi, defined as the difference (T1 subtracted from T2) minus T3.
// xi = -1445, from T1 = 37.7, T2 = 36.32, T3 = 1444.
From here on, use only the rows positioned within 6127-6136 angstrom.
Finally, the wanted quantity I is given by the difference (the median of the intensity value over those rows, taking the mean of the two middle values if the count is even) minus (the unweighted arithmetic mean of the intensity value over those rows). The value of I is 0.1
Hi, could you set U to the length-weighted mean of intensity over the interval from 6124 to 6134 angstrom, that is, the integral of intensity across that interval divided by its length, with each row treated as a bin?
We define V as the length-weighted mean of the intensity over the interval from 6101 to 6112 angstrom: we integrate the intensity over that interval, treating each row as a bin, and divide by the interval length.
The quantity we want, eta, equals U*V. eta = 1170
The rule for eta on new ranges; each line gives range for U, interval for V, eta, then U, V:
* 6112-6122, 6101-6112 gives 1268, 37.2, 34.1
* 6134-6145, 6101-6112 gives 1225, 35.9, 34.1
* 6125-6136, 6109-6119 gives 1332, 36.1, 36.9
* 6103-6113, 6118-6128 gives 1109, 33.9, 32.7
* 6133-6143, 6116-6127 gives 1206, 36.0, 33.5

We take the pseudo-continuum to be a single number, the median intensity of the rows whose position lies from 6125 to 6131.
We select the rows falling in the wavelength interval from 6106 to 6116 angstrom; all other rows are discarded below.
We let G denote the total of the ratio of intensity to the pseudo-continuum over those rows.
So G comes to 7.1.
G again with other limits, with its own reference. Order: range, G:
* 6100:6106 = 3.7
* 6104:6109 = 2.7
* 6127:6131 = 3.0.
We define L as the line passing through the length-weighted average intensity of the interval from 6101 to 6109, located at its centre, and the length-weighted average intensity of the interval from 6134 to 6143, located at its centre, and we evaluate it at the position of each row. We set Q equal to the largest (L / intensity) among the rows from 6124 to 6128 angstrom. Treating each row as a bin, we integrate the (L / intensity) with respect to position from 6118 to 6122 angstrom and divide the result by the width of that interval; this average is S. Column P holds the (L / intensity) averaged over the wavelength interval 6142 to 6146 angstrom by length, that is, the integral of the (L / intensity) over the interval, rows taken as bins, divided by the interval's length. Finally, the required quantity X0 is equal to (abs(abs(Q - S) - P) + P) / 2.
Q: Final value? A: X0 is 0.68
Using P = 0.98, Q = 1.5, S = 0.94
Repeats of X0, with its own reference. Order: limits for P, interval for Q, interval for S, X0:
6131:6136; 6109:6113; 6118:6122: 0.92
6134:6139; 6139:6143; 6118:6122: 0.90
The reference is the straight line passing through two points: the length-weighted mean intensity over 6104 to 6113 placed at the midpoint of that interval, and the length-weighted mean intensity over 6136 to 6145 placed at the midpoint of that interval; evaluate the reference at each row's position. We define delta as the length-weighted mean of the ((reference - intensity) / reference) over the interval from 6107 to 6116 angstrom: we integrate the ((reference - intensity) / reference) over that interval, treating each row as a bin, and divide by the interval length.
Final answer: -0.07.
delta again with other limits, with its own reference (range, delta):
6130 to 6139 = -0.04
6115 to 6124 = -0.03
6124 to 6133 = 0.03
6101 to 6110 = 0.01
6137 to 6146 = 0.00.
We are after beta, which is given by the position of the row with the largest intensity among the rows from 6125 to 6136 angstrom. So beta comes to 6135.0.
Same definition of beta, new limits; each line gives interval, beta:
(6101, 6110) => 6108.0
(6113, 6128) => 6115.5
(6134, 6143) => 6135.0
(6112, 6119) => 6115.5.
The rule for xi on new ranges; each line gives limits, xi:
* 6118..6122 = -1370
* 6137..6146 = -1319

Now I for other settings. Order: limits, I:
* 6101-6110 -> 1.3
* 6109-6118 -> -0.4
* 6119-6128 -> 1.6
